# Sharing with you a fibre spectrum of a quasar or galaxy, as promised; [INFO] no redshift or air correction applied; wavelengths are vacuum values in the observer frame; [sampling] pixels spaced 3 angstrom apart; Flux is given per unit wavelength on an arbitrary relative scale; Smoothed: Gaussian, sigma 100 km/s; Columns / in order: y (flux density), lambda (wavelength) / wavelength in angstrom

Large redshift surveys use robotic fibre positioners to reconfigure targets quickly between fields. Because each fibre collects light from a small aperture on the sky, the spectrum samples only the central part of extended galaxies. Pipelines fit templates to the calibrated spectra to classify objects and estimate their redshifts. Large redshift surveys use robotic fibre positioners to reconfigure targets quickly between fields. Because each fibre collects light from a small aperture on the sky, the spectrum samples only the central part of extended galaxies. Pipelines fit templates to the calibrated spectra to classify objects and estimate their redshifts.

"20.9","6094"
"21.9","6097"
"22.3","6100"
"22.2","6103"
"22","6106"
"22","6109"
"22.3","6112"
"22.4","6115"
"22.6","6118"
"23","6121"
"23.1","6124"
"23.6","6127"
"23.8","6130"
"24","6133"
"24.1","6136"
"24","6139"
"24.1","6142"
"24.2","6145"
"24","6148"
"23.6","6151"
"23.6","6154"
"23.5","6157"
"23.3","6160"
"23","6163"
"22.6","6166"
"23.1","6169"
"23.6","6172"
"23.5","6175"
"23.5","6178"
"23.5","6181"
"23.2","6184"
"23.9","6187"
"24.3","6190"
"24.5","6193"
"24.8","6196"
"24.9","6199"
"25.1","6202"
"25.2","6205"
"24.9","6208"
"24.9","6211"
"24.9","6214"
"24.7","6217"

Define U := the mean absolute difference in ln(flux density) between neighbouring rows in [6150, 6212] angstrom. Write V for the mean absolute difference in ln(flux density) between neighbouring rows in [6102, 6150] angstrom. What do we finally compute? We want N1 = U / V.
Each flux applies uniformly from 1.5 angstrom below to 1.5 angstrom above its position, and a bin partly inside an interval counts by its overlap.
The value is 1.23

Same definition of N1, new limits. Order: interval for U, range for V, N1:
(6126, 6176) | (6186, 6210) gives 1.01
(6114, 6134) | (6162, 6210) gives 1.00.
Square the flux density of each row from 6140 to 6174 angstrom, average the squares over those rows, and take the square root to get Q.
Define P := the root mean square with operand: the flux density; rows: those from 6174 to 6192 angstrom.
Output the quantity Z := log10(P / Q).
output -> 0.003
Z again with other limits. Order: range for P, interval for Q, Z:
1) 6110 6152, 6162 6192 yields 0.001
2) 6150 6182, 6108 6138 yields 0.005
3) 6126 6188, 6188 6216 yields -0.022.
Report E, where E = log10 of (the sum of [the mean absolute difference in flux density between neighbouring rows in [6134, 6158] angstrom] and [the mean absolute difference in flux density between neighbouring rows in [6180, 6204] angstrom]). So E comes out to -0.34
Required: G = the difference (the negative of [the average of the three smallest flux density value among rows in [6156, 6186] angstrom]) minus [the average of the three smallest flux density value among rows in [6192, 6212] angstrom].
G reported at -47.6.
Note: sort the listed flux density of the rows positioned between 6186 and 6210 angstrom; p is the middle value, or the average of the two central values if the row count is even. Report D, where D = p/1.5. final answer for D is 16.6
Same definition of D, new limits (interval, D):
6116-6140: 15.8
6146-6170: 15.6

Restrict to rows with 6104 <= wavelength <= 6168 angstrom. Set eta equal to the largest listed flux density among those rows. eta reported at 24.2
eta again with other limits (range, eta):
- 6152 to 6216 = 25.2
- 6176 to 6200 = 24.9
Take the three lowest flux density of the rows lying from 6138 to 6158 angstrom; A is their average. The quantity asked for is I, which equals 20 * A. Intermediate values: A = 23.6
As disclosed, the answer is 471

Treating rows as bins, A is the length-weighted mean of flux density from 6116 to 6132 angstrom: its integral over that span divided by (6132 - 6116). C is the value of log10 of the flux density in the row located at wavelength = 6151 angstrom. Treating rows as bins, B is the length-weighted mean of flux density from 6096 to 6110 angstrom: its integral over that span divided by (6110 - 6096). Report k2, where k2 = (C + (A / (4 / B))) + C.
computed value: 131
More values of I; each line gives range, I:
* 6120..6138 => 465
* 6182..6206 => 476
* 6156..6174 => 458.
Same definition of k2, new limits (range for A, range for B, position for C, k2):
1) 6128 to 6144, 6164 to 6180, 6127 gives 142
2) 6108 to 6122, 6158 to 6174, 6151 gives 133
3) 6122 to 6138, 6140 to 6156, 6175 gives 144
